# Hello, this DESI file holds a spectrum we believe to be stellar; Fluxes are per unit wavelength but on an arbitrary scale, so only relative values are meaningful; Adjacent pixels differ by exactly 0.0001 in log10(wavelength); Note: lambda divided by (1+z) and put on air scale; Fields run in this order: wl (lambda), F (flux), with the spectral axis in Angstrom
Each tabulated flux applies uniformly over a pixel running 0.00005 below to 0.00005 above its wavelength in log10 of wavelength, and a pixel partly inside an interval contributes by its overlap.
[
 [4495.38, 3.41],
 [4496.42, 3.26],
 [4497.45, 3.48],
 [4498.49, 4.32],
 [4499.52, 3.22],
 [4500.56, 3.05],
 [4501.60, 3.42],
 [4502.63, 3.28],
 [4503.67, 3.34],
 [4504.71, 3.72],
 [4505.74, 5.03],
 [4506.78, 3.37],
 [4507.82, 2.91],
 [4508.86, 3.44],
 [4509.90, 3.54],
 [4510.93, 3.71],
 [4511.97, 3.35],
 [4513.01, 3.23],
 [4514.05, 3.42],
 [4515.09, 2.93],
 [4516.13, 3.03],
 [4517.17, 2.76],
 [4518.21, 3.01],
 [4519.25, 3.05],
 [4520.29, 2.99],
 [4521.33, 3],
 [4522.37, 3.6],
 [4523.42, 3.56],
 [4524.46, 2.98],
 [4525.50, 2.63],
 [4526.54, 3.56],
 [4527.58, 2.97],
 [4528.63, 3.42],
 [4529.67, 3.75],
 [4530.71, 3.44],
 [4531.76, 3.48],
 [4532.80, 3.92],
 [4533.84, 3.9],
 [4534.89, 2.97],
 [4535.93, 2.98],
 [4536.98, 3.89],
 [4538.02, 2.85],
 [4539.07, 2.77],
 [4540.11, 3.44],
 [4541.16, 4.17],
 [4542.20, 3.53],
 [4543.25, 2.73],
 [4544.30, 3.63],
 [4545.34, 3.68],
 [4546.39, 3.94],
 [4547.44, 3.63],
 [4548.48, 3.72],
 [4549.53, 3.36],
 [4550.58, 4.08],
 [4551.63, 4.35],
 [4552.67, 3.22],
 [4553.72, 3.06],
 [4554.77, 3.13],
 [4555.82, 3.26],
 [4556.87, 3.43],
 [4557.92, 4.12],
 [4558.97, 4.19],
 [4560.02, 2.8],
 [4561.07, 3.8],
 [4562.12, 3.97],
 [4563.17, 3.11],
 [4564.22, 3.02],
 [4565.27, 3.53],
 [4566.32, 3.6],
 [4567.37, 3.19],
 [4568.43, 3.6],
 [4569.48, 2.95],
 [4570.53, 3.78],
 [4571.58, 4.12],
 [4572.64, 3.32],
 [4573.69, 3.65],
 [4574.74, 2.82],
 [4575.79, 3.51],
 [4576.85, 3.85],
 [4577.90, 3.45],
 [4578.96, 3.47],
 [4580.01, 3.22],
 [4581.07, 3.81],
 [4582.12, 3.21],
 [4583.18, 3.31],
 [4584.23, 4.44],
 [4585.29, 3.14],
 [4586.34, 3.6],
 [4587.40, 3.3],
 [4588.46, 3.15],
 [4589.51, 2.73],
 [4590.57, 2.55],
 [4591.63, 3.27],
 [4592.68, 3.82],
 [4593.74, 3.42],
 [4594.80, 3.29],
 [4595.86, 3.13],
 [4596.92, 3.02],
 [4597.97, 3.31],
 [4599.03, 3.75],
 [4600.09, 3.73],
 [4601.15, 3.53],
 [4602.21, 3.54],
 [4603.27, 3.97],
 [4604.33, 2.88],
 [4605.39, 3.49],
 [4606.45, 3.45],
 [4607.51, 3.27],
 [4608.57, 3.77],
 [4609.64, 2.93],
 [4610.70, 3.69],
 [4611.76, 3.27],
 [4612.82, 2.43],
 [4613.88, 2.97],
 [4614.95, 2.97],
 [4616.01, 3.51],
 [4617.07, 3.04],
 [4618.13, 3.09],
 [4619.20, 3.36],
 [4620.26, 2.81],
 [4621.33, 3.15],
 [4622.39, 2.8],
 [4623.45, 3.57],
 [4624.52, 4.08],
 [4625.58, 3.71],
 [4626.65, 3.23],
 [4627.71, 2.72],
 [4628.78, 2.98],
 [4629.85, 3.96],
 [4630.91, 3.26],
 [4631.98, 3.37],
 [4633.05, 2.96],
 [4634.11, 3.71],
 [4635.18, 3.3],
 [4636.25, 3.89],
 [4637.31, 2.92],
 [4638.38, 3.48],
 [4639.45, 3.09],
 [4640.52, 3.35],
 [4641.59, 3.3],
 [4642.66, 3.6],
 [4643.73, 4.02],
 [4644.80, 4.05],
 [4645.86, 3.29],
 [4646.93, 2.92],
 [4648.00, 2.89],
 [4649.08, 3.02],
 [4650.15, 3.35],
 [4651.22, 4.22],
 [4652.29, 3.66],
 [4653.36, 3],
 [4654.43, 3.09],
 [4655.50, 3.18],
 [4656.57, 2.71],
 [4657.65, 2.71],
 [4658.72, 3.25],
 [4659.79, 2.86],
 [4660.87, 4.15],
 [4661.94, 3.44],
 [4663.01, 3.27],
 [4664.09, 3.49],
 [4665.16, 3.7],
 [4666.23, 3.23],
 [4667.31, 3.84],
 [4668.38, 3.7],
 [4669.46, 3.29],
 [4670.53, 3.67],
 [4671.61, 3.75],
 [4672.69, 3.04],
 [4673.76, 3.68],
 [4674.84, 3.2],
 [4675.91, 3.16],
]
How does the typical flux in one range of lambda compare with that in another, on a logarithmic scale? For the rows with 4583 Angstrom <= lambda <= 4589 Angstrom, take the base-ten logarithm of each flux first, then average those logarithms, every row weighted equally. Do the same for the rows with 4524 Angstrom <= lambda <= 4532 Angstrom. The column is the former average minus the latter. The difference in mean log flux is 0.03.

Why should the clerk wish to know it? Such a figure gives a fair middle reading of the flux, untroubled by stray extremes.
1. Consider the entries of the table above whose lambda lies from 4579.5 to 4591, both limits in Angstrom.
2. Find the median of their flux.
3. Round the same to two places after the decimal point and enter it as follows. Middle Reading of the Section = 3.22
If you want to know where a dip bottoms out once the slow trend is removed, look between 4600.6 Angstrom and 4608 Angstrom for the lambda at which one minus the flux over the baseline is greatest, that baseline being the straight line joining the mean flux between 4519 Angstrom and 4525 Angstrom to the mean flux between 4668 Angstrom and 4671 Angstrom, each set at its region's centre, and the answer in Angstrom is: 4604.33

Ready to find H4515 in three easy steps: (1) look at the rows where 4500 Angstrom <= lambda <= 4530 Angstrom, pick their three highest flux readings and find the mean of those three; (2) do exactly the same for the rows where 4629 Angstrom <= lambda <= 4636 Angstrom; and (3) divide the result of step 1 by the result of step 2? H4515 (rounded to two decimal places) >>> 1.13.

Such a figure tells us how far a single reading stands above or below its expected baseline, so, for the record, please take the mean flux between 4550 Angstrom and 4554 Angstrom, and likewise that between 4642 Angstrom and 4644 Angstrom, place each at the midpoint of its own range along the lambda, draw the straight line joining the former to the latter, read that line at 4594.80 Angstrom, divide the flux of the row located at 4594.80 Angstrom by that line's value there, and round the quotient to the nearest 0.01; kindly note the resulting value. 0.88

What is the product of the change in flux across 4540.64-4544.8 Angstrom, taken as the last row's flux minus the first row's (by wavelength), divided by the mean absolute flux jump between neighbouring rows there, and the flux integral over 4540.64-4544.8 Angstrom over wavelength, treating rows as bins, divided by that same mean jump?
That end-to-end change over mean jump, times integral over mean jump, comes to -13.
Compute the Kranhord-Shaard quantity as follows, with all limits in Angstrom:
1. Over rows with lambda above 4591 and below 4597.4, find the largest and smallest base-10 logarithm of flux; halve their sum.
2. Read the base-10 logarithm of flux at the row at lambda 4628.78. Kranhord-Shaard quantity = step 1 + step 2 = 1.01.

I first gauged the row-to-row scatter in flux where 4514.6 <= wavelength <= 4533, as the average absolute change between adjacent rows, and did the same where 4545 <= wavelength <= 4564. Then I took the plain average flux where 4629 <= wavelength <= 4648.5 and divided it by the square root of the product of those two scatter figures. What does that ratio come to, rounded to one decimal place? 8.9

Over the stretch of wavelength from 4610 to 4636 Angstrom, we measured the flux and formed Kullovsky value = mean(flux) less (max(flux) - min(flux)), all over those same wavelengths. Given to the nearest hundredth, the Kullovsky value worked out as 1.60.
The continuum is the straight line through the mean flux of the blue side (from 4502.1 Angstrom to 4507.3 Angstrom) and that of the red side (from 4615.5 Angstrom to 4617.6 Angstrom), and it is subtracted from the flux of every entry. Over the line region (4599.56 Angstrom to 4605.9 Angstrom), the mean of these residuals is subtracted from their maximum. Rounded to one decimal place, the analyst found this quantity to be 0.4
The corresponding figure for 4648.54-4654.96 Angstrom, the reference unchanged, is 0.8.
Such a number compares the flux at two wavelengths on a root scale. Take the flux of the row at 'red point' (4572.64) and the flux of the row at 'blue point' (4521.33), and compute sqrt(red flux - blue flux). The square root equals 0.57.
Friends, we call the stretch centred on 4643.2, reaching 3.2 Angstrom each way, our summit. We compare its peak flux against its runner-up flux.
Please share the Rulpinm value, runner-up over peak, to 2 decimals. 0.99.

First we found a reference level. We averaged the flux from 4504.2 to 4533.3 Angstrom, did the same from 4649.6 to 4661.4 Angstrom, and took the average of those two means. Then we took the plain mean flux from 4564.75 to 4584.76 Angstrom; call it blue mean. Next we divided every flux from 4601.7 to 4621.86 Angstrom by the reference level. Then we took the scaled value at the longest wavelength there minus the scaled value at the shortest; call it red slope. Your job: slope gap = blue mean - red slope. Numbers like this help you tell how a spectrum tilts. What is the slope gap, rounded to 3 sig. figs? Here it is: 3.63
